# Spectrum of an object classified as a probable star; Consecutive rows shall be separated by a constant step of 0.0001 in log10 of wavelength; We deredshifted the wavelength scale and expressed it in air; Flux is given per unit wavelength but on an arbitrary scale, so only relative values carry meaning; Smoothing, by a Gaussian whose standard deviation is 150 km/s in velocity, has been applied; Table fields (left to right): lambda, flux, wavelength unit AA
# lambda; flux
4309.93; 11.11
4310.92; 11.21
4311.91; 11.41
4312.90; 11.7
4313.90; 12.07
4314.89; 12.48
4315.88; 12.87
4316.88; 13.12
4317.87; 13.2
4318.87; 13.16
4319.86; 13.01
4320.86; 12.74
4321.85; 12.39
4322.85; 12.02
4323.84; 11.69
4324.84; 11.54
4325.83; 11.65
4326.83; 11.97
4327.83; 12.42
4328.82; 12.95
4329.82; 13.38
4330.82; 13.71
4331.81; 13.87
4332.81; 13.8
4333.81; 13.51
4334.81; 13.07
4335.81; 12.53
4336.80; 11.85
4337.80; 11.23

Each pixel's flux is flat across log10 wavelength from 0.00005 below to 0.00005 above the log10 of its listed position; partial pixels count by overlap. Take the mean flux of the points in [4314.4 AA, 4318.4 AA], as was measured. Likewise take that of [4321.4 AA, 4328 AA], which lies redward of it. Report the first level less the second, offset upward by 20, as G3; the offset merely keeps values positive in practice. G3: 21.0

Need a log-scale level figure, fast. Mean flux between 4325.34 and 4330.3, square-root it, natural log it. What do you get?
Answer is 1.26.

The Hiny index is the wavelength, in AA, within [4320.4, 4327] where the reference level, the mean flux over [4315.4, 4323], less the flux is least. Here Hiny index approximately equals 4320.86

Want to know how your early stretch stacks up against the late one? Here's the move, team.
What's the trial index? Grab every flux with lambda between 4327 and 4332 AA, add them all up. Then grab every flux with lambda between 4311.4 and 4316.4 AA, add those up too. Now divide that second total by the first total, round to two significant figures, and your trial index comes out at 0.91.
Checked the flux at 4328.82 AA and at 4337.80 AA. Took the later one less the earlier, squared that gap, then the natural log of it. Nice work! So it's 1.1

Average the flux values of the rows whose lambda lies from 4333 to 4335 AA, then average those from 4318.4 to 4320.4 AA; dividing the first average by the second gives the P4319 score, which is 1.02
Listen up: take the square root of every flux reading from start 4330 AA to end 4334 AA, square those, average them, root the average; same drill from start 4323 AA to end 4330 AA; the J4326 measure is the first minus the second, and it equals 0.21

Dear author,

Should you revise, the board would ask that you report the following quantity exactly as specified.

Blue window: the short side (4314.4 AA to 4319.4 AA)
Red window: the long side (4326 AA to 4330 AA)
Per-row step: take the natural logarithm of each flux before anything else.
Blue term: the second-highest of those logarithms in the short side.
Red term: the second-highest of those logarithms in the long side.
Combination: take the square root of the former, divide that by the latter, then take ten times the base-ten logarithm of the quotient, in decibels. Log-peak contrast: -2.03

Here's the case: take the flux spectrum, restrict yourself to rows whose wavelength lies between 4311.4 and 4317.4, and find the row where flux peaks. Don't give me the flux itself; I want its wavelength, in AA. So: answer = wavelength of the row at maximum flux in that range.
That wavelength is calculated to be 4316.88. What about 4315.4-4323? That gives 4317.87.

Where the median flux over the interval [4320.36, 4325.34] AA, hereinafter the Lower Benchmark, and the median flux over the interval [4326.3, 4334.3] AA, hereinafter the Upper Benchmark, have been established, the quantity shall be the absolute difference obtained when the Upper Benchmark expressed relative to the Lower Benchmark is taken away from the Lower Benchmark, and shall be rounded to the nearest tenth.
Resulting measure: 10.9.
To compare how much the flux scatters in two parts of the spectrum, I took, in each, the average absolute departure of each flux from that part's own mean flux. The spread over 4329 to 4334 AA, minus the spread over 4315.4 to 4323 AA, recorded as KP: -0.16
